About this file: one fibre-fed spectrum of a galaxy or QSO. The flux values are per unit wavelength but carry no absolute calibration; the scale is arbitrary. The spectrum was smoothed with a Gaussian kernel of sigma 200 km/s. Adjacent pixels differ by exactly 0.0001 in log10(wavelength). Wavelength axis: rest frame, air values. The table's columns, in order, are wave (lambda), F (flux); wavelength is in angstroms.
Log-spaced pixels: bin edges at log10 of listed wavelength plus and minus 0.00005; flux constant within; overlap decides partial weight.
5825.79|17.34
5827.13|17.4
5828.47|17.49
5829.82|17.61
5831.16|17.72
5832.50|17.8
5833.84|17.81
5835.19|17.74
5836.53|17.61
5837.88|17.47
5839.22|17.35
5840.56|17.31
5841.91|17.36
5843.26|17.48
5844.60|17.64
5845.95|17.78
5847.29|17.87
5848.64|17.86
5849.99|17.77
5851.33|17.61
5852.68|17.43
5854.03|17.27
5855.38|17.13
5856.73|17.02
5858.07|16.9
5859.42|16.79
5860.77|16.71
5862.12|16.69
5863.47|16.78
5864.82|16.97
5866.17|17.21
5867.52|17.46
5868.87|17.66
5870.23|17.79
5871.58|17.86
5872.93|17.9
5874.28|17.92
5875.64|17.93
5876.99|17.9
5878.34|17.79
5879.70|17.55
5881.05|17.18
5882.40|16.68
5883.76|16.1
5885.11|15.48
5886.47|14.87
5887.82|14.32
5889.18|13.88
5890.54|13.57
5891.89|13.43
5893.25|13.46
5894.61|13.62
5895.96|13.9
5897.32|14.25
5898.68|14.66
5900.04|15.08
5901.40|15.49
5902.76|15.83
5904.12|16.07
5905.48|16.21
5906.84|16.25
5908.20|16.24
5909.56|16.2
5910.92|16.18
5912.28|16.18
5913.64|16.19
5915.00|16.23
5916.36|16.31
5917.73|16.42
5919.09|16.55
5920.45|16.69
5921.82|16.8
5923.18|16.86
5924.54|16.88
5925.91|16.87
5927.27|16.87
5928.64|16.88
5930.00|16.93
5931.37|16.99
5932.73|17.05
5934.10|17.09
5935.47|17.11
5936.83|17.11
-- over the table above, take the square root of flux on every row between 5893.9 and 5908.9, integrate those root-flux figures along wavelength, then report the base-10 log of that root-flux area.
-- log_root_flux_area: 1.77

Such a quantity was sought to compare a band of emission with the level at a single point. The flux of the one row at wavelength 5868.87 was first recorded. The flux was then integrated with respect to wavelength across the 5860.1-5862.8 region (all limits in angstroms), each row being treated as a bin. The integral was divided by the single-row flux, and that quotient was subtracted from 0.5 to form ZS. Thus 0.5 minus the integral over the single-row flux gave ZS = -2.05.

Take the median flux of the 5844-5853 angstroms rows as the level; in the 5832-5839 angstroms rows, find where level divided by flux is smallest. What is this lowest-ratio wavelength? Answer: 5833.84 angstroms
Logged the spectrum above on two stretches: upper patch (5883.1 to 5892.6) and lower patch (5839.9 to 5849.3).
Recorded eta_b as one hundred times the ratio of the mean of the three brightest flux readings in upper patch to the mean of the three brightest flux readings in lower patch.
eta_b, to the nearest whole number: 87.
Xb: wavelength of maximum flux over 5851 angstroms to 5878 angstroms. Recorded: 5875.64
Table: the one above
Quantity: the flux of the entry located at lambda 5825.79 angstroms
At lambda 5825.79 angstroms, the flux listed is 17.34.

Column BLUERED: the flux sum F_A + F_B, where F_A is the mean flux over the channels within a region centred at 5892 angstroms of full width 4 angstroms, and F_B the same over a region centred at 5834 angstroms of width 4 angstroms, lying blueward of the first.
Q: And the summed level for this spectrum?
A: 31.3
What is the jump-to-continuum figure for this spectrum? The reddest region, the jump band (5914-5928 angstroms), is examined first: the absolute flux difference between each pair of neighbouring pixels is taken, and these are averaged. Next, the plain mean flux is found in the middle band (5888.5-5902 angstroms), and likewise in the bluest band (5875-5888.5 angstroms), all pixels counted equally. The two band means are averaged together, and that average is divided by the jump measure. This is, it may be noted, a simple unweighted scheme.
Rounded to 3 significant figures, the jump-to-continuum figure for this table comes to 209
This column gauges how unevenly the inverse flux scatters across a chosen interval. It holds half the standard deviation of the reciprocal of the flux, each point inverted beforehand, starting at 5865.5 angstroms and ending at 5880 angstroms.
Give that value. 0.0004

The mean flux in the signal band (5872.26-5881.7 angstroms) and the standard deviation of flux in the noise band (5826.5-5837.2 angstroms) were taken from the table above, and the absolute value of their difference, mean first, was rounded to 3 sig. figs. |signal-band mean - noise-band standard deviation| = 17.6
